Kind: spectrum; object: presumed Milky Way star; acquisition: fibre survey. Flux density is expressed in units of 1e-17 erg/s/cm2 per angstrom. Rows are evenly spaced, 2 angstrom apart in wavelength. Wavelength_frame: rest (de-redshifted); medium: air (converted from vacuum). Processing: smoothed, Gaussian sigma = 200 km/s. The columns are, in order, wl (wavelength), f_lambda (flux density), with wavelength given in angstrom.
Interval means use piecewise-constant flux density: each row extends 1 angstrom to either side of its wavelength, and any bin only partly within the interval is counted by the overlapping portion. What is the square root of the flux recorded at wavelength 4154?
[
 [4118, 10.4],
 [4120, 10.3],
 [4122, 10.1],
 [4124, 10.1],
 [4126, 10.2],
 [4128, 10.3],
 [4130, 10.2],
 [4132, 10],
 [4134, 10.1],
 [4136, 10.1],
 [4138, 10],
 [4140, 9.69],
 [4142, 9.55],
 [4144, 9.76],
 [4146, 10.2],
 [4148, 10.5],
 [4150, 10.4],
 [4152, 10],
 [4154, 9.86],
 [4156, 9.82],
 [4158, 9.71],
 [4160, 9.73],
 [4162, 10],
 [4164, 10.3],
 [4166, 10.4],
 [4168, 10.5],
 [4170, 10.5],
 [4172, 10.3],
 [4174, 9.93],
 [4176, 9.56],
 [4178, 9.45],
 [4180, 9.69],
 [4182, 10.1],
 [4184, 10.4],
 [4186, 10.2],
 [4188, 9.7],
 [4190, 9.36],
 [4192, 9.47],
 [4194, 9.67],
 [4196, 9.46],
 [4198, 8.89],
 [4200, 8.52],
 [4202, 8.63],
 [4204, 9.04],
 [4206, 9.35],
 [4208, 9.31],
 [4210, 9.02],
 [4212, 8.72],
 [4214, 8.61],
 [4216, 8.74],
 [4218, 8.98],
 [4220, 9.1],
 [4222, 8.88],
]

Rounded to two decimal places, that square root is 3.14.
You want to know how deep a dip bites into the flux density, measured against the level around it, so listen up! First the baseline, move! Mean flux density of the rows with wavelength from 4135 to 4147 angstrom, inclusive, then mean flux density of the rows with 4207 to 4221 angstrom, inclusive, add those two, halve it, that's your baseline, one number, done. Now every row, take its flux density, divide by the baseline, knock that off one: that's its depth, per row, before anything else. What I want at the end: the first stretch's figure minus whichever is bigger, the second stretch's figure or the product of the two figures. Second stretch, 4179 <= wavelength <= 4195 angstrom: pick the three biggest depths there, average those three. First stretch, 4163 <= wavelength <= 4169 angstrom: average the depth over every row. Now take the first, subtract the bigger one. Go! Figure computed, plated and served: -0.107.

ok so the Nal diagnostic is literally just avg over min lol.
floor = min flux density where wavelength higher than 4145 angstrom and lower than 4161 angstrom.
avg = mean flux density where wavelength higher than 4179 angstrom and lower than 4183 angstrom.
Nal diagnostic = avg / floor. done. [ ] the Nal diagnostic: 1.02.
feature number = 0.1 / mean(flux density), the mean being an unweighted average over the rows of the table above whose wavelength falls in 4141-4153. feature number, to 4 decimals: 0.0099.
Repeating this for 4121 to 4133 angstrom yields 0.0099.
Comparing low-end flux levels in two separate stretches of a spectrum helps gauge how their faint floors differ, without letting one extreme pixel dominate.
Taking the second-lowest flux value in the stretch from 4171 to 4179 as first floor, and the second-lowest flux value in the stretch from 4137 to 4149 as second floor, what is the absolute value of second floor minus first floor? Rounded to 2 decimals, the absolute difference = 0.13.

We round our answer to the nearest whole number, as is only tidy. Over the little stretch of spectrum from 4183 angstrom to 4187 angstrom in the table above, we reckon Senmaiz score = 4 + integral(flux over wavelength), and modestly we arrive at 45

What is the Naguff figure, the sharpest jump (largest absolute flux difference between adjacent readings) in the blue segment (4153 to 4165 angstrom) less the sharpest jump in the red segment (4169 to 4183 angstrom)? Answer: -0.110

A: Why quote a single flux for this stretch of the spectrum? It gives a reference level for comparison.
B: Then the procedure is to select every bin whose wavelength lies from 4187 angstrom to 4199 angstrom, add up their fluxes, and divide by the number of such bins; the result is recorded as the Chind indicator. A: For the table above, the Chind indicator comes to 9.4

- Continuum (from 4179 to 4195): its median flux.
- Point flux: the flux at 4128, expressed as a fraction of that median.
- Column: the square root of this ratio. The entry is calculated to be 1.03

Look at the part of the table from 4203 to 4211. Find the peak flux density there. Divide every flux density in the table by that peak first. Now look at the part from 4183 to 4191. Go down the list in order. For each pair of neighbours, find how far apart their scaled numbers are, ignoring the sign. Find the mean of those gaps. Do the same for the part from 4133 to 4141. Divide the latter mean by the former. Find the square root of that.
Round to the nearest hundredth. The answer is 0.63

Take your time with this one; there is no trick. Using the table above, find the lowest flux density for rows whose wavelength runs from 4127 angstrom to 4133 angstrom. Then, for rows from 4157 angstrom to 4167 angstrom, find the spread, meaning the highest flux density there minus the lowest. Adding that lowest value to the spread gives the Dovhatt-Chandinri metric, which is 10.7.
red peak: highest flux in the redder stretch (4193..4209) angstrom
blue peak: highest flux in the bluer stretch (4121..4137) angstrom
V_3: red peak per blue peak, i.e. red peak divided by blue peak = 0.94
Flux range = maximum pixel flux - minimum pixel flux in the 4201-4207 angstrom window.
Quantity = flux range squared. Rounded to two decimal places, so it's 0.52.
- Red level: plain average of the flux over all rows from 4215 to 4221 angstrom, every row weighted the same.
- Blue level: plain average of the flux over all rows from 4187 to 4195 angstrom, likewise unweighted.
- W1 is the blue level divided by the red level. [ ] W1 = 1.07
